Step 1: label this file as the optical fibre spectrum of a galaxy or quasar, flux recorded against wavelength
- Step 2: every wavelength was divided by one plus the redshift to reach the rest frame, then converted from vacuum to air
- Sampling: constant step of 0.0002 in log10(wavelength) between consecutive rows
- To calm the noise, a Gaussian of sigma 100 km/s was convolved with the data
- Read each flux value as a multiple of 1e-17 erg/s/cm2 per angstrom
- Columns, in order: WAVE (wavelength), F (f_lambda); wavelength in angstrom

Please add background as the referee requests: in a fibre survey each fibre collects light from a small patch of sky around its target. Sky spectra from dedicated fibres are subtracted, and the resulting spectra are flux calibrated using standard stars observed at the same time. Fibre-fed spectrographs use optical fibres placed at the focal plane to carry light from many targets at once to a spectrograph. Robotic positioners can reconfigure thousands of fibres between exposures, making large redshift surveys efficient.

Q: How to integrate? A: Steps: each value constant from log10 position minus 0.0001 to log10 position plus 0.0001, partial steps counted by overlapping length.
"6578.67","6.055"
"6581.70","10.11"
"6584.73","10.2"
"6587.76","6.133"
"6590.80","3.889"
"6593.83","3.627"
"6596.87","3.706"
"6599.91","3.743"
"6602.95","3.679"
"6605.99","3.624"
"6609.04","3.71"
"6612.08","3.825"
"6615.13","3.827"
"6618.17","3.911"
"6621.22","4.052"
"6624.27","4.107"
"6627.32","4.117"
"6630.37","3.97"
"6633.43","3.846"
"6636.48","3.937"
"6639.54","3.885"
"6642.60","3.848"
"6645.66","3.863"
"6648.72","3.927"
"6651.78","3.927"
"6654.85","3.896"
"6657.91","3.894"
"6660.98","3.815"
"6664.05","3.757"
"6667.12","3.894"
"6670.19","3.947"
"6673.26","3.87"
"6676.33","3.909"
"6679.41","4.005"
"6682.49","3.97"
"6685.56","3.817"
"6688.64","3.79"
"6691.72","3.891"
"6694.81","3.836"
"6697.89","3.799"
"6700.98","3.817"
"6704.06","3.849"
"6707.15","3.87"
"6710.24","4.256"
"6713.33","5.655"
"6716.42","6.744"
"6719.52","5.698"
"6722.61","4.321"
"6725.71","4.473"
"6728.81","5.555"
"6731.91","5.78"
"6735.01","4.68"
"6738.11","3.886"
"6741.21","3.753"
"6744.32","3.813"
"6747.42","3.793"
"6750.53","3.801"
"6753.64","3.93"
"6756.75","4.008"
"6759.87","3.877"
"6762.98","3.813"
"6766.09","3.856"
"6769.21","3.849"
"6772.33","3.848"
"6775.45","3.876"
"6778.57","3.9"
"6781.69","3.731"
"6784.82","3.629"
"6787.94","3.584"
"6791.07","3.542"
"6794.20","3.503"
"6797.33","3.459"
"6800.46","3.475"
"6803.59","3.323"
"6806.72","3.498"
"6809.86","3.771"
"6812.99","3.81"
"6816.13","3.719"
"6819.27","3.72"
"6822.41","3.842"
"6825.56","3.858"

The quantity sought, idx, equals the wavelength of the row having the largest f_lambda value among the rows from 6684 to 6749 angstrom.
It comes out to 6716.42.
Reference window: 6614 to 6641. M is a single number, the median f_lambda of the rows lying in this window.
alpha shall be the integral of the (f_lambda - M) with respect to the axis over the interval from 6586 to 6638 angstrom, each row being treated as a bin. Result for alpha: 4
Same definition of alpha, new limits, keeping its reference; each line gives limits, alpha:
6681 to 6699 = -2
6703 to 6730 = 27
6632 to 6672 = -2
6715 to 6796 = 21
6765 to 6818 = -14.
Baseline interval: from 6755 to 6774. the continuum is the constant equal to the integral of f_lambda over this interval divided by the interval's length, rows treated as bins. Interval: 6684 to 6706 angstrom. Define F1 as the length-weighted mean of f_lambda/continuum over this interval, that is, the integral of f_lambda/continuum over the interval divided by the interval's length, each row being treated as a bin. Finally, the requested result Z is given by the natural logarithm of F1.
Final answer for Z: -0.012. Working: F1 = 0.99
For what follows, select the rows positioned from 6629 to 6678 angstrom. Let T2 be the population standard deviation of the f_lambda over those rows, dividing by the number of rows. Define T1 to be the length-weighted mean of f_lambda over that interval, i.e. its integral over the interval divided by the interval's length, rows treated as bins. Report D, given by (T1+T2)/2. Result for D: 2.0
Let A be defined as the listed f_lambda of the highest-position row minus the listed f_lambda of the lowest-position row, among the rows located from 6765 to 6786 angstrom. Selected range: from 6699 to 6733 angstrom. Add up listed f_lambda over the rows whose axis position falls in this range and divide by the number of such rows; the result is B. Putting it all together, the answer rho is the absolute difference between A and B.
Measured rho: 5.14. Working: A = -0.23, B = 4.91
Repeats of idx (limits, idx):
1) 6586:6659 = 6587.76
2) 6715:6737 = 6716.42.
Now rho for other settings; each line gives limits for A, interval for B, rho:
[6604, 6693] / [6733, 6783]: 3.63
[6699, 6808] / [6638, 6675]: 4.20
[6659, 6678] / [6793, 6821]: 3.49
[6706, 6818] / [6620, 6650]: 4.11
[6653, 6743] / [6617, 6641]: 4.12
